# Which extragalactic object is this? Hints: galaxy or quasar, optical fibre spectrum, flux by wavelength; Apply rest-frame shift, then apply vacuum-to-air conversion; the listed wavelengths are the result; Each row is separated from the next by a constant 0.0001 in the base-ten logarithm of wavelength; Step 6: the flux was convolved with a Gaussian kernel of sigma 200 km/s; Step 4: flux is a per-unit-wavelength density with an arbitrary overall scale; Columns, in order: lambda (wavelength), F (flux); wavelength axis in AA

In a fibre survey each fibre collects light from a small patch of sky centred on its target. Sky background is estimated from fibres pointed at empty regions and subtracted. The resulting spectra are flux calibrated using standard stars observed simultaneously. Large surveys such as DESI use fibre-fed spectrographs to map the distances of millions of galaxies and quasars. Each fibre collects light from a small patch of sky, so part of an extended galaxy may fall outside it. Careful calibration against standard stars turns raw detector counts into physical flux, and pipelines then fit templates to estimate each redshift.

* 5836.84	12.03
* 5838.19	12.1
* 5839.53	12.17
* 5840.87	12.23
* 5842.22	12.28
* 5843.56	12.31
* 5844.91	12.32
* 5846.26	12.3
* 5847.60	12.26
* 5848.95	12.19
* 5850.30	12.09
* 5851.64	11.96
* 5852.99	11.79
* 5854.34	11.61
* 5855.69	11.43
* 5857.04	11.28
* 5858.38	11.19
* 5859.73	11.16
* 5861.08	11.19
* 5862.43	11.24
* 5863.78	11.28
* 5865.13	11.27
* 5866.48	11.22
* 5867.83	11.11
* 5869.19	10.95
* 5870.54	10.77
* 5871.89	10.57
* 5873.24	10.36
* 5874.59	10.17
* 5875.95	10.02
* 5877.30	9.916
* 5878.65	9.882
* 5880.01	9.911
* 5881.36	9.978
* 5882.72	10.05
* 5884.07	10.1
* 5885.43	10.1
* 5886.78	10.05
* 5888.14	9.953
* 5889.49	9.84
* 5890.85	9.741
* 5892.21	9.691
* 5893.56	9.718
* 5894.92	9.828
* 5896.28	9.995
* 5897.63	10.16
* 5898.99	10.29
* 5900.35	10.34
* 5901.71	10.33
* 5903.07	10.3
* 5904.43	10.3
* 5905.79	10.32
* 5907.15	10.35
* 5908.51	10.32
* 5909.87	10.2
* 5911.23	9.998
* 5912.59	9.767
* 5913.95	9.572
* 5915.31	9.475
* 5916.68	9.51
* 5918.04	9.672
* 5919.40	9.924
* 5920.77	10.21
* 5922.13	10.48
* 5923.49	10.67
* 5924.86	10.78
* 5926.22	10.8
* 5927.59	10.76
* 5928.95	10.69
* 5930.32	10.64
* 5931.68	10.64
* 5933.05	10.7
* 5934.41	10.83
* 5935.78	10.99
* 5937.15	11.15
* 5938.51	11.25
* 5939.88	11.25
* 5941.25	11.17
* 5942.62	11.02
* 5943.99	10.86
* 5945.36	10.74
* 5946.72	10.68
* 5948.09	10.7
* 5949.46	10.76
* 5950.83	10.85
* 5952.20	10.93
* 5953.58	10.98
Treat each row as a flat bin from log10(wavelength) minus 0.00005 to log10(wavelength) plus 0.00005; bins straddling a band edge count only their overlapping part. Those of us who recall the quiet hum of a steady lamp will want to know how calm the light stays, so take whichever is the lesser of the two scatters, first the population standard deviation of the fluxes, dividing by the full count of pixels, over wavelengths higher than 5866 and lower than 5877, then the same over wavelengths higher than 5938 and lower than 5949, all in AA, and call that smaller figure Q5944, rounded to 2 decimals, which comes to 0.23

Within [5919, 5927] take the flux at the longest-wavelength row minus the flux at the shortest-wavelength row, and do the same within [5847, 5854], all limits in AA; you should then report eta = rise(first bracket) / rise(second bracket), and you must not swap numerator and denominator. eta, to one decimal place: -1.9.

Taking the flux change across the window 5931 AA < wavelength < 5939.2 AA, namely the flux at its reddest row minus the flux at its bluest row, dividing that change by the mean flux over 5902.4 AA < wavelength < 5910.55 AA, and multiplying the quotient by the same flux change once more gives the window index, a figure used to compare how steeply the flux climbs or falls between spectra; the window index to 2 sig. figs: 0.036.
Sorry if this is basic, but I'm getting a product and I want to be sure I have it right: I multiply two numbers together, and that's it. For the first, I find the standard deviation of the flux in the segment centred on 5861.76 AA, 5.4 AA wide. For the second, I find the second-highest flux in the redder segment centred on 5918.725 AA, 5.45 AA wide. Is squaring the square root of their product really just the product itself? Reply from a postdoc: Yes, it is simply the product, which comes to 0.5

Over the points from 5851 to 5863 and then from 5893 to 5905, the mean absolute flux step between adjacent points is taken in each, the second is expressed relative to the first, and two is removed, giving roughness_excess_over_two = -1.2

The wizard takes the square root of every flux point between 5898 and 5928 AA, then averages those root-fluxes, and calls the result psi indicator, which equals 3.19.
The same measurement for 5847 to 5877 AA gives 3.35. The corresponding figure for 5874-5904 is 3.16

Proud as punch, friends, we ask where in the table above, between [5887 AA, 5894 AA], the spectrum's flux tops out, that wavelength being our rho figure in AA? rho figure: 5888.14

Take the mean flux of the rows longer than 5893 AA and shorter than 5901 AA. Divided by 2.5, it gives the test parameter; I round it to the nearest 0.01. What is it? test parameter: 4.02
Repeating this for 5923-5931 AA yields 4.29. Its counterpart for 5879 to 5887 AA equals 4.01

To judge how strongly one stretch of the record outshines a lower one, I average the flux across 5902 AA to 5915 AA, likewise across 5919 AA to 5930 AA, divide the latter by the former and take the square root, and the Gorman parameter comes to 1.02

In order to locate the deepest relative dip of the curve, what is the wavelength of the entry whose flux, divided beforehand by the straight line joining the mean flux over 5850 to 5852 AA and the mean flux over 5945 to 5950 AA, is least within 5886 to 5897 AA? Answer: 5892.21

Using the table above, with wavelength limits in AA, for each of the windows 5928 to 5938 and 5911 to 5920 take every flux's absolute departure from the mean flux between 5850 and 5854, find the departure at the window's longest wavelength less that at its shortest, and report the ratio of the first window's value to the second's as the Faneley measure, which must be -6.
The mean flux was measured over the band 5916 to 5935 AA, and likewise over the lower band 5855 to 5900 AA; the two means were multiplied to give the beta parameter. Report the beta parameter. 109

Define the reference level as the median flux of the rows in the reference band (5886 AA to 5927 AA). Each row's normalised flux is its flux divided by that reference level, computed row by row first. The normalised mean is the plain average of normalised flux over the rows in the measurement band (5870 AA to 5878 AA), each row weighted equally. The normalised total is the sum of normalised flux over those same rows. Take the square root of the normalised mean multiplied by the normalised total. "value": 2.50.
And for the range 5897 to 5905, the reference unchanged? 2.49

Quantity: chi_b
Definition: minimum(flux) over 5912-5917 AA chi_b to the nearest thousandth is 9.475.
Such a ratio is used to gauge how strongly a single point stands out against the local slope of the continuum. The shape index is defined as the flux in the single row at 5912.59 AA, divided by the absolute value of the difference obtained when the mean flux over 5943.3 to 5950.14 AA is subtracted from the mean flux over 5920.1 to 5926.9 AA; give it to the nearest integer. 61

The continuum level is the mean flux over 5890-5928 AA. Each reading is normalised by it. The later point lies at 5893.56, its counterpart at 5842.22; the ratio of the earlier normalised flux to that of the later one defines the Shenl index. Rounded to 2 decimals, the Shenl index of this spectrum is 1.26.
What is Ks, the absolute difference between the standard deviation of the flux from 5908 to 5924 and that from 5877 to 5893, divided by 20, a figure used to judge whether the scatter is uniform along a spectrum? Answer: 0.013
